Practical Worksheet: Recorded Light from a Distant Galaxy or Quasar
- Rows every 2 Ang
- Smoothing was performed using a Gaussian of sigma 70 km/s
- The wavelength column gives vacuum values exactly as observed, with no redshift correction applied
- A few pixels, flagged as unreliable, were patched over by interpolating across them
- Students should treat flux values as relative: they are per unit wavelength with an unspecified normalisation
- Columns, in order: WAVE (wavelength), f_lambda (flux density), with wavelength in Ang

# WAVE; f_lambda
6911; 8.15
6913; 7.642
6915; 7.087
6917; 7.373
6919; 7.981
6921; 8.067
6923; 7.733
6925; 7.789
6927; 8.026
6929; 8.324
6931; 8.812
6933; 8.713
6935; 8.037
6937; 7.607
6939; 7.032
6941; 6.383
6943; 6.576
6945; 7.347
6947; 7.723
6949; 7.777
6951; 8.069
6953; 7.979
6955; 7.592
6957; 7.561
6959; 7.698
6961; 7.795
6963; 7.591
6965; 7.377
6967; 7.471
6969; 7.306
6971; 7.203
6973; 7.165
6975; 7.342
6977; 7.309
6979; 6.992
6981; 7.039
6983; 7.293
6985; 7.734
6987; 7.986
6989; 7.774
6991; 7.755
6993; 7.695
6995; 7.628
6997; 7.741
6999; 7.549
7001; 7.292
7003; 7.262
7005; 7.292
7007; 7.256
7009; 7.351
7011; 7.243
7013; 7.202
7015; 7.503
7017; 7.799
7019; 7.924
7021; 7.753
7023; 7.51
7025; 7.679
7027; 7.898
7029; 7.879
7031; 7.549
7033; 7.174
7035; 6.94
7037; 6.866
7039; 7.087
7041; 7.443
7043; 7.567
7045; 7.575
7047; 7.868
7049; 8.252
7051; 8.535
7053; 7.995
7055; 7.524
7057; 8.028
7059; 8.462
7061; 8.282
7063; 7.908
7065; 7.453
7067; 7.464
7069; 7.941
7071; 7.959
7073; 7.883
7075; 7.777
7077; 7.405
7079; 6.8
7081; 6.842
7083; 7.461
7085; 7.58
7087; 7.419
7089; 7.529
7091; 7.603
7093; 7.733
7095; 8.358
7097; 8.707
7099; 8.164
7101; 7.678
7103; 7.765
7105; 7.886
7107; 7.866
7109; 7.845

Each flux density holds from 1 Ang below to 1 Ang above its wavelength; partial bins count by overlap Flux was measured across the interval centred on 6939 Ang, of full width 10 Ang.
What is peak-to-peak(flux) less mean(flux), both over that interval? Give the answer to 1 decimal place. -5.5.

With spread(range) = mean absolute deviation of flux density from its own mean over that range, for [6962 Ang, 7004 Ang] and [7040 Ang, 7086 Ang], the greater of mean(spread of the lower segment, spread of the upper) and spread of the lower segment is 0.29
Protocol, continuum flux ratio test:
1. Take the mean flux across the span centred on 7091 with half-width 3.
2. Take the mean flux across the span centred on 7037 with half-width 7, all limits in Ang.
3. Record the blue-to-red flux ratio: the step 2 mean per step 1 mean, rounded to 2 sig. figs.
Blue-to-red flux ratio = 0.95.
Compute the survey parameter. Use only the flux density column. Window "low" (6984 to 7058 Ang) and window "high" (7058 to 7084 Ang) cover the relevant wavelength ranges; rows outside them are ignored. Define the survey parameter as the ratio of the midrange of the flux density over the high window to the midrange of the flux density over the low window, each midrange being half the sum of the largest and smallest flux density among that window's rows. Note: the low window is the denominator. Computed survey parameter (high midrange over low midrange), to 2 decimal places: 0.99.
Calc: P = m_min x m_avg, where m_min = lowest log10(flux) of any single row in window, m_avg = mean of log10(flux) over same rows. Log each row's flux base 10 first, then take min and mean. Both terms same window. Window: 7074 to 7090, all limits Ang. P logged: 0.721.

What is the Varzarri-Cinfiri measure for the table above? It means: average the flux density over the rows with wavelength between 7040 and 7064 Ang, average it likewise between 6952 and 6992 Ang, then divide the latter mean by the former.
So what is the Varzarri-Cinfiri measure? 0.94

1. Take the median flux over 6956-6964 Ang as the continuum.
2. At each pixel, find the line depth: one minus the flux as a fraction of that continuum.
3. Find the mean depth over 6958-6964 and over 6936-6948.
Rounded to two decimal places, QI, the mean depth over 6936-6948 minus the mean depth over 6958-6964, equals 0.08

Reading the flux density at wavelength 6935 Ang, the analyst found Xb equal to 8.037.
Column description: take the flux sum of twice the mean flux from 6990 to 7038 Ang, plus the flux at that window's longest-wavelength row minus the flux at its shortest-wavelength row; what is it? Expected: 14.1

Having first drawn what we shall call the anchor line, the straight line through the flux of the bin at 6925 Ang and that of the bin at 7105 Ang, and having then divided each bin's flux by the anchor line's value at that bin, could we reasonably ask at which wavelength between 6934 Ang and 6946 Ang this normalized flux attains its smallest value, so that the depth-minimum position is 6941 Ang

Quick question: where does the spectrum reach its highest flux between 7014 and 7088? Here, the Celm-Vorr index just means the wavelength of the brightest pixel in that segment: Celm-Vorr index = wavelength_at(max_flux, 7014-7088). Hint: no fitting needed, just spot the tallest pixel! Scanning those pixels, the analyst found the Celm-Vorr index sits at 7051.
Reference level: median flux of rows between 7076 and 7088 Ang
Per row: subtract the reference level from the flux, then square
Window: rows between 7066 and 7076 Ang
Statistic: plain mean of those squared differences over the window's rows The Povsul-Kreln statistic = 0.19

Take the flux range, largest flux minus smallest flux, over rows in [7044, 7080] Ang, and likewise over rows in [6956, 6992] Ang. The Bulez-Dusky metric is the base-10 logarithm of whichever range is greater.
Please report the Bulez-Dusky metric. 0.24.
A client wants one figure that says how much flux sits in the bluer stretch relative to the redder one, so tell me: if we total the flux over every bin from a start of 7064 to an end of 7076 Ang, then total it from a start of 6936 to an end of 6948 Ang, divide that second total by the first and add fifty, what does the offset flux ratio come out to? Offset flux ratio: 50.92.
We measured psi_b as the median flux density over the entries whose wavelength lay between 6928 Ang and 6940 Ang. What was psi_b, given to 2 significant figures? 8.2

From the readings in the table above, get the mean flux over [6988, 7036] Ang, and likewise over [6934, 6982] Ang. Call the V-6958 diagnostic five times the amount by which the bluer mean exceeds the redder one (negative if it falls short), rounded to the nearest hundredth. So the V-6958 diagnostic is -0.56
